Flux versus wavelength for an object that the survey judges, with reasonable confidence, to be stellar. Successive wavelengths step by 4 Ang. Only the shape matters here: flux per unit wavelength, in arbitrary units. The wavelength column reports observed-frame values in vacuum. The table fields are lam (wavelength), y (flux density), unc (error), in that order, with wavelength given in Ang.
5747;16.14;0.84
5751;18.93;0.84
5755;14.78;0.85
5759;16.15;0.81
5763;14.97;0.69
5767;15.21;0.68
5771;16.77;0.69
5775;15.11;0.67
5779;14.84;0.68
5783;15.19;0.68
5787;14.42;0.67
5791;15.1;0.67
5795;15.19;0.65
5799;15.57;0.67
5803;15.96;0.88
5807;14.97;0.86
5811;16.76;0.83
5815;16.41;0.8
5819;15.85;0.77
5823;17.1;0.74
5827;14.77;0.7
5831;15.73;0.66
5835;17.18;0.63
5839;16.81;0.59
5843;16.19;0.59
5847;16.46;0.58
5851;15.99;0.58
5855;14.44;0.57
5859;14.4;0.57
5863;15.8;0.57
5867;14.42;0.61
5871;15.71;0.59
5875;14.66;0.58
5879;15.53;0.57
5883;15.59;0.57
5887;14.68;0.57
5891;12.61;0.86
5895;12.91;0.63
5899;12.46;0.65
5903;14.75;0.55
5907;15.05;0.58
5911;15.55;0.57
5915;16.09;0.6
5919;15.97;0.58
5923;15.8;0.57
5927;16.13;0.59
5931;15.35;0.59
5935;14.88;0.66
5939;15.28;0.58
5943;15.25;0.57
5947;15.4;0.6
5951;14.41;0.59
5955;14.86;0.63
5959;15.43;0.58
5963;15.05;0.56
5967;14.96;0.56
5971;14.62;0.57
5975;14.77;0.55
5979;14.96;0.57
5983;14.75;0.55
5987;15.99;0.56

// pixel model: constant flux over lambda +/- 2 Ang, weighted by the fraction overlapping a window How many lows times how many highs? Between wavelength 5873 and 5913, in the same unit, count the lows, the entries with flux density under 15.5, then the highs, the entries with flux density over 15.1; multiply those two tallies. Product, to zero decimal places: 21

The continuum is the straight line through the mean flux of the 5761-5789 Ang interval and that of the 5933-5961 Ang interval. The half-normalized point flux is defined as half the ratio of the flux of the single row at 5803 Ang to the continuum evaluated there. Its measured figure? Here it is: 0.525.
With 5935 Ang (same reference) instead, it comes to 0.493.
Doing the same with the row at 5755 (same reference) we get 0.485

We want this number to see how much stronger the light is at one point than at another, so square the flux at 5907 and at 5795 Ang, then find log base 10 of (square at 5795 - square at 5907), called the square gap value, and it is 0.63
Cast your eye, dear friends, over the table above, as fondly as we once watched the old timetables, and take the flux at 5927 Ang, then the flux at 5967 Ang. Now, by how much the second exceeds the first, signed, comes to -1.2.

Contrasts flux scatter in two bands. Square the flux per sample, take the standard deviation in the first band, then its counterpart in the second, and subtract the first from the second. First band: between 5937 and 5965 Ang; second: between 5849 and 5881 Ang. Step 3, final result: 10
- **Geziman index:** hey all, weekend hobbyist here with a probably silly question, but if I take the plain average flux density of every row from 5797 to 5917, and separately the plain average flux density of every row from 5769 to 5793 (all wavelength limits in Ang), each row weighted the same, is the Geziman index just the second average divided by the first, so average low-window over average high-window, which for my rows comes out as 0.99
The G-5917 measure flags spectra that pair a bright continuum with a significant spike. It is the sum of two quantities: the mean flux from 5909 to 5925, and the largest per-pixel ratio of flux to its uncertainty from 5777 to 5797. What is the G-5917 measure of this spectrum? 39.2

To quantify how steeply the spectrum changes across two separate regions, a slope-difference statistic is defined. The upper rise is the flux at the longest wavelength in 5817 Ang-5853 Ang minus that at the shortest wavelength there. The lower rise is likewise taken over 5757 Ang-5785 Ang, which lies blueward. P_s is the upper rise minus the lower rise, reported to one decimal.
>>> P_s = 1.1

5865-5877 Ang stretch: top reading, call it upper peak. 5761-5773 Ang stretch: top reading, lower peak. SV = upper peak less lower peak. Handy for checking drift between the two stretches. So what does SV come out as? -1.1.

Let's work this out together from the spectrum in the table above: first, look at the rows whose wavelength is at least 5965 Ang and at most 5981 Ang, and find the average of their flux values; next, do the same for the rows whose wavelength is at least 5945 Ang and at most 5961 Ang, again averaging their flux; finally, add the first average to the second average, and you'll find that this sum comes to 29.9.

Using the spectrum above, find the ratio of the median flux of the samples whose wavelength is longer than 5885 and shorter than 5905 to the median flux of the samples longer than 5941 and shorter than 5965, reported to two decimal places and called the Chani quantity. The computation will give 0.85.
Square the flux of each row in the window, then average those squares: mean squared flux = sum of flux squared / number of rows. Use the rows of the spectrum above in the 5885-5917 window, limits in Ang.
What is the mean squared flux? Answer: 205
